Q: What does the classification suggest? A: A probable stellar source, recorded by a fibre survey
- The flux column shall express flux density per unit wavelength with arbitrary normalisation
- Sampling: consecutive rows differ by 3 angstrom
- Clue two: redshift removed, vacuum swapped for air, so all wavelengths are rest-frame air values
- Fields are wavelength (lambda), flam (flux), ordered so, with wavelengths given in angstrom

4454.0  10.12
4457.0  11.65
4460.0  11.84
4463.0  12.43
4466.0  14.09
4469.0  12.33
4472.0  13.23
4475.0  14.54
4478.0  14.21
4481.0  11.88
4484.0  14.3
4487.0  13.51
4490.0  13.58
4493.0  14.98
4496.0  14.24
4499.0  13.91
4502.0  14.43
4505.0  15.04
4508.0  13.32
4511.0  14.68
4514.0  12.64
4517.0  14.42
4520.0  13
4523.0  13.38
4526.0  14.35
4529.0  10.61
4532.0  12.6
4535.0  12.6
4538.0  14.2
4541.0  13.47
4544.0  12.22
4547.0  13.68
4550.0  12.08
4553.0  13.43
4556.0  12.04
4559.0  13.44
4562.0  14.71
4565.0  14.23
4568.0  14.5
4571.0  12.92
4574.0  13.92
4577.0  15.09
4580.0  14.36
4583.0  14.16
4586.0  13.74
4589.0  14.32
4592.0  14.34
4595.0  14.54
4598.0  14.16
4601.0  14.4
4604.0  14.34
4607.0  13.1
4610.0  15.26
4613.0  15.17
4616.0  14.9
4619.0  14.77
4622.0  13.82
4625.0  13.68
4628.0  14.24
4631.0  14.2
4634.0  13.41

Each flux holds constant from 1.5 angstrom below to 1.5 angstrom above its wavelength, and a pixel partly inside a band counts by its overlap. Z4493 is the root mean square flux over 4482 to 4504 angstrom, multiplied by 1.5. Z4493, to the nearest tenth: 21.2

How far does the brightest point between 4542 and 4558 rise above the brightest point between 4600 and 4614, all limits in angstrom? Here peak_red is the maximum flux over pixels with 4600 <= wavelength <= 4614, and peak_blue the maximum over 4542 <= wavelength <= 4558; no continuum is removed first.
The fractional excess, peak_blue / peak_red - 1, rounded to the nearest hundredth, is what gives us -0.10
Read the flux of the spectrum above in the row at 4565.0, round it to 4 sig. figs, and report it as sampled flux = 14.23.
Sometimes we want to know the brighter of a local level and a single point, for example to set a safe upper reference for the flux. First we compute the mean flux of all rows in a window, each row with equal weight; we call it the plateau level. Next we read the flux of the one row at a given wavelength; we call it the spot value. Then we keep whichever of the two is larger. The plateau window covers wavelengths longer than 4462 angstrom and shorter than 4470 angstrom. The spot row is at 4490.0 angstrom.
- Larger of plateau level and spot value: 13.6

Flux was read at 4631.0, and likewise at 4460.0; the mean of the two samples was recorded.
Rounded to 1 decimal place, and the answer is 13.0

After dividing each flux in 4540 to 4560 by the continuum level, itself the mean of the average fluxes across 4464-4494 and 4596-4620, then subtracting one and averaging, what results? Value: -0.08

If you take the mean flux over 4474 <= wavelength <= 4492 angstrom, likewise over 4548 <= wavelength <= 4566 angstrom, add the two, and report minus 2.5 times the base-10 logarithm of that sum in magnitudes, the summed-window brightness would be -3.578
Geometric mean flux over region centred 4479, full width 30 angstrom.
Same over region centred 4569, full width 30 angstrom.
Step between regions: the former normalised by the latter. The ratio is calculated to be 0.98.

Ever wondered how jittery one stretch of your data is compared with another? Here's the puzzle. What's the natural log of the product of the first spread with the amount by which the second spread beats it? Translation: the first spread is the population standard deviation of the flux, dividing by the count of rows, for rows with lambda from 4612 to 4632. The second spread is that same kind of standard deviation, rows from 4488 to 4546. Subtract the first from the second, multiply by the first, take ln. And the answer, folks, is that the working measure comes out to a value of -1.23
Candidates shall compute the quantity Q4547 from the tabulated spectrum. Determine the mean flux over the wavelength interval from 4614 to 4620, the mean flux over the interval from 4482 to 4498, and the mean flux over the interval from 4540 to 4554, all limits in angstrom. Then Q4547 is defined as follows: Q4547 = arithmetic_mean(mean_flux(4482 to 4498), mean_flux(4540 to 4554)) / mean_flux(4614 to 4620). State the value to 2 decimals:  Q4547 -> 0.91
